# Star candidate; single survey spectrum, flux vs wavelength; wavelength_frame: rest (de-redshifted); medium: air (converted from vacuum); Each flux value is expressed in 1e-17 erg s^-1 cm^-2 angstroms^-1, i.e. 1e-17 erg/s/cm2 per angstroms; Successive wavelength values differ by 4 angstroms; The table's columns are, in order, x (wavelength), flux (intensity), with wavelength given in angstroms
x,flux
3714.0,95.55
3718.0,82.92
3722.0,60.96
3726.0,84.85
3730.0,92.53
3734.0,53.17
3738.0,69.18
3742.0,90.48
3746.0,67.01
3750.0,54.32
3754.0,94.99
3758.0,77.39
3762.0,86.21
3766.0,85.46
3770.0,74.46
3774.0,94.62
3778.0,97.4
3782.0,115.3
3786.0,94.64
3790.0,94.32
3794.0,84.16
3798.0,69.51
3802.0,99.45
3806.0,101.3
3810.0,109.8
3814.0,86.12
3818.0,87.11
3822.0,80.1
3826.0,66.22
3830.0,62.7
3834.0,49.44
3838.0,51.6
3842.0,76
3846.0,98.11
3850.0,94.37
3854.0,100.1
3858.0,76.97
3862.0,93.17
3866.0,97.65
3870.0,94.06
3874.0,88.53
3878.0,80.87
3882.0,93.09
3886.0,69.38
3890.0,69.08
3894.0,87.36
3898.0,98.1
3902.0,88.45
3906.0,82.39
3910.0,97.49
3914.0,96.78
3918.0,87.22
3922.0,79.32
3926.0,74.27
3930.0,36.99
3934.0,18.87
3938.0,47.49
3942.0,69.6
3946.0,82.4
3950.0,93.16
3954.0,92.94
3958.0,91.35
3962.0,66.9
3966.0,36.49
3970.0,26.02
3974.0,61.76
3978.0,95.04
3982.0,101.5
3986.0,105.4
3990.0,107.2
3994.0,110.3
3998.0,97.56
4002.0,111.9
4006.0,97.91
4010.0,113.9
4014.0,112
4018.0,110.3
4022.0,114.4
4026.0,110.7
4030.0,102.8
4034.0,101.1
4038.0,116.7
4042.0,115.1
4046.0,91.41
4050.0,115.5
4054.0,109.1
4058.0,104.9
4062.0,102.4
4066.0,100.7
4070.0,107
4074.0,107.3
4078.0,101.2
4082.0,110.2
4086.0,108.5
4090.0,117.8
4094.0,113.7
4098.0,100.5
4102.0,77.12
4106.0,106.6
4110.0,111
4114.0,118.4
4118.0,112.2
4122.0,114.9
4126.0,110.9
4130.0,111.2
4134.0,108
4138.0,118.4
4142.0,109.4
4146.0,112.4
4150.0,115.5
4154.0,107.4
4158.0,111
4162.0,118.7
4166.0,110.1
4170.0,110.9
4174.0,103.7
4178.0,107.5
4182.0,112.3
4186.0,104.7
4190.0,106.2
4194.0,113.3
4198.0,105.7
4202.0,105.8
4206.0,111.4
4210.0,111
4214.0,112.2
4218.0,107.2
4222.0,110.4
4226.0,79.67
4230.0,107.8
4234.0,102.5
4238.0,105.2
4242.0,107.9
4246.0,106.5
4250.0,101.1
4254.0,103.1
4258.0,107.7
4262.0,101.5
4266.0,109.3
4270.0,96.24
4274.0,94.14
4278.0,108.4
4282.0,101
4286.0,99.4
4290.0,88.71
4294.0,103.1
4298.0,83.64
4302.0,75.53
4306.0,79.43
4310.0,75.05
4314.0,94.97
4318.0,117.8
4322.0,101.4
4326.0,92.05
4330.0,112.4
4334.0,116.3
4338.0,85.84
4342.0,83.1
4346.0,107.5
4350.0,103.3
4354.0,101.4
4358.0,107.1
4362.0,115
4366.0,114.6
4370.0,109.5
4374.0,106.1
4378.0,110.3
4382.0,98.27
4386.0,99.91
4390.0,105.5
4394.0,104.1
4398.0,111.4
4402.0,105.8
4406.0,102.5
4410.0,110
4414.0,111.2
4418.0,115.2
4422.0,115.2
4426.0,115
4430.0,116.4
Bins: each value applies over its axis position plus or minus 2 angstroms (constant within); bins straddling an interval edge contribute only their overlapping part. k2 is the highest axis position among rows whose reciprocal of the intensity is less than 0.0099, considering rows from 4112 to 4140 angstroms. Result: 4138.0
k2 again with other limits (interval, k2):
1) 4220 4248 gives 4246.0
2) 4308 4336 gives 4334.0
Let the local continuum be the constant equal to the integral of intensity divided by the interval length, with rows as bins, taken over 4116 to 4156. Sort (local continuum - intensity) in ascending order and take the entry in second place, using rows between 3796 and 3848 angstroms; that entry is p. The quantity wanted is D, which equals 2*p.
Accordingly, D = 21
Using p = 11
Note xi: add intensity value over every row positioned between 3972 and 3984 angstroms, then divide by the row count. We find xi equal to 86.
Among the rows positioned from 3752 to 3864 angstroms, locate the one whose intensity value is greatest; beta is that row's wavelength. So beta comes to 3782.0 angstroms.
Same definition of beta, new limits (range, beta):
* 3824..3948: 3854.0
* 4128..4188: 4162.0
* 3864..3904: 3898.0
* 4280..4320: 4318.0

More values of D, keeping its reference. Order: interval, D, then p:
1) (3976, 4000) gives 10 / 5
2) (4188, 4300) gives 0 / 0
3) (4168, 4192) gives 2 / 1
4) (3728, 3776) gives 35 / 17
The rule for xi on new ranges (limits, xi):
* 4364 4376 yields 110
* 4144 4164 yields 113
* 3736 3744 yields 80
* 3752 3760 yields 86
